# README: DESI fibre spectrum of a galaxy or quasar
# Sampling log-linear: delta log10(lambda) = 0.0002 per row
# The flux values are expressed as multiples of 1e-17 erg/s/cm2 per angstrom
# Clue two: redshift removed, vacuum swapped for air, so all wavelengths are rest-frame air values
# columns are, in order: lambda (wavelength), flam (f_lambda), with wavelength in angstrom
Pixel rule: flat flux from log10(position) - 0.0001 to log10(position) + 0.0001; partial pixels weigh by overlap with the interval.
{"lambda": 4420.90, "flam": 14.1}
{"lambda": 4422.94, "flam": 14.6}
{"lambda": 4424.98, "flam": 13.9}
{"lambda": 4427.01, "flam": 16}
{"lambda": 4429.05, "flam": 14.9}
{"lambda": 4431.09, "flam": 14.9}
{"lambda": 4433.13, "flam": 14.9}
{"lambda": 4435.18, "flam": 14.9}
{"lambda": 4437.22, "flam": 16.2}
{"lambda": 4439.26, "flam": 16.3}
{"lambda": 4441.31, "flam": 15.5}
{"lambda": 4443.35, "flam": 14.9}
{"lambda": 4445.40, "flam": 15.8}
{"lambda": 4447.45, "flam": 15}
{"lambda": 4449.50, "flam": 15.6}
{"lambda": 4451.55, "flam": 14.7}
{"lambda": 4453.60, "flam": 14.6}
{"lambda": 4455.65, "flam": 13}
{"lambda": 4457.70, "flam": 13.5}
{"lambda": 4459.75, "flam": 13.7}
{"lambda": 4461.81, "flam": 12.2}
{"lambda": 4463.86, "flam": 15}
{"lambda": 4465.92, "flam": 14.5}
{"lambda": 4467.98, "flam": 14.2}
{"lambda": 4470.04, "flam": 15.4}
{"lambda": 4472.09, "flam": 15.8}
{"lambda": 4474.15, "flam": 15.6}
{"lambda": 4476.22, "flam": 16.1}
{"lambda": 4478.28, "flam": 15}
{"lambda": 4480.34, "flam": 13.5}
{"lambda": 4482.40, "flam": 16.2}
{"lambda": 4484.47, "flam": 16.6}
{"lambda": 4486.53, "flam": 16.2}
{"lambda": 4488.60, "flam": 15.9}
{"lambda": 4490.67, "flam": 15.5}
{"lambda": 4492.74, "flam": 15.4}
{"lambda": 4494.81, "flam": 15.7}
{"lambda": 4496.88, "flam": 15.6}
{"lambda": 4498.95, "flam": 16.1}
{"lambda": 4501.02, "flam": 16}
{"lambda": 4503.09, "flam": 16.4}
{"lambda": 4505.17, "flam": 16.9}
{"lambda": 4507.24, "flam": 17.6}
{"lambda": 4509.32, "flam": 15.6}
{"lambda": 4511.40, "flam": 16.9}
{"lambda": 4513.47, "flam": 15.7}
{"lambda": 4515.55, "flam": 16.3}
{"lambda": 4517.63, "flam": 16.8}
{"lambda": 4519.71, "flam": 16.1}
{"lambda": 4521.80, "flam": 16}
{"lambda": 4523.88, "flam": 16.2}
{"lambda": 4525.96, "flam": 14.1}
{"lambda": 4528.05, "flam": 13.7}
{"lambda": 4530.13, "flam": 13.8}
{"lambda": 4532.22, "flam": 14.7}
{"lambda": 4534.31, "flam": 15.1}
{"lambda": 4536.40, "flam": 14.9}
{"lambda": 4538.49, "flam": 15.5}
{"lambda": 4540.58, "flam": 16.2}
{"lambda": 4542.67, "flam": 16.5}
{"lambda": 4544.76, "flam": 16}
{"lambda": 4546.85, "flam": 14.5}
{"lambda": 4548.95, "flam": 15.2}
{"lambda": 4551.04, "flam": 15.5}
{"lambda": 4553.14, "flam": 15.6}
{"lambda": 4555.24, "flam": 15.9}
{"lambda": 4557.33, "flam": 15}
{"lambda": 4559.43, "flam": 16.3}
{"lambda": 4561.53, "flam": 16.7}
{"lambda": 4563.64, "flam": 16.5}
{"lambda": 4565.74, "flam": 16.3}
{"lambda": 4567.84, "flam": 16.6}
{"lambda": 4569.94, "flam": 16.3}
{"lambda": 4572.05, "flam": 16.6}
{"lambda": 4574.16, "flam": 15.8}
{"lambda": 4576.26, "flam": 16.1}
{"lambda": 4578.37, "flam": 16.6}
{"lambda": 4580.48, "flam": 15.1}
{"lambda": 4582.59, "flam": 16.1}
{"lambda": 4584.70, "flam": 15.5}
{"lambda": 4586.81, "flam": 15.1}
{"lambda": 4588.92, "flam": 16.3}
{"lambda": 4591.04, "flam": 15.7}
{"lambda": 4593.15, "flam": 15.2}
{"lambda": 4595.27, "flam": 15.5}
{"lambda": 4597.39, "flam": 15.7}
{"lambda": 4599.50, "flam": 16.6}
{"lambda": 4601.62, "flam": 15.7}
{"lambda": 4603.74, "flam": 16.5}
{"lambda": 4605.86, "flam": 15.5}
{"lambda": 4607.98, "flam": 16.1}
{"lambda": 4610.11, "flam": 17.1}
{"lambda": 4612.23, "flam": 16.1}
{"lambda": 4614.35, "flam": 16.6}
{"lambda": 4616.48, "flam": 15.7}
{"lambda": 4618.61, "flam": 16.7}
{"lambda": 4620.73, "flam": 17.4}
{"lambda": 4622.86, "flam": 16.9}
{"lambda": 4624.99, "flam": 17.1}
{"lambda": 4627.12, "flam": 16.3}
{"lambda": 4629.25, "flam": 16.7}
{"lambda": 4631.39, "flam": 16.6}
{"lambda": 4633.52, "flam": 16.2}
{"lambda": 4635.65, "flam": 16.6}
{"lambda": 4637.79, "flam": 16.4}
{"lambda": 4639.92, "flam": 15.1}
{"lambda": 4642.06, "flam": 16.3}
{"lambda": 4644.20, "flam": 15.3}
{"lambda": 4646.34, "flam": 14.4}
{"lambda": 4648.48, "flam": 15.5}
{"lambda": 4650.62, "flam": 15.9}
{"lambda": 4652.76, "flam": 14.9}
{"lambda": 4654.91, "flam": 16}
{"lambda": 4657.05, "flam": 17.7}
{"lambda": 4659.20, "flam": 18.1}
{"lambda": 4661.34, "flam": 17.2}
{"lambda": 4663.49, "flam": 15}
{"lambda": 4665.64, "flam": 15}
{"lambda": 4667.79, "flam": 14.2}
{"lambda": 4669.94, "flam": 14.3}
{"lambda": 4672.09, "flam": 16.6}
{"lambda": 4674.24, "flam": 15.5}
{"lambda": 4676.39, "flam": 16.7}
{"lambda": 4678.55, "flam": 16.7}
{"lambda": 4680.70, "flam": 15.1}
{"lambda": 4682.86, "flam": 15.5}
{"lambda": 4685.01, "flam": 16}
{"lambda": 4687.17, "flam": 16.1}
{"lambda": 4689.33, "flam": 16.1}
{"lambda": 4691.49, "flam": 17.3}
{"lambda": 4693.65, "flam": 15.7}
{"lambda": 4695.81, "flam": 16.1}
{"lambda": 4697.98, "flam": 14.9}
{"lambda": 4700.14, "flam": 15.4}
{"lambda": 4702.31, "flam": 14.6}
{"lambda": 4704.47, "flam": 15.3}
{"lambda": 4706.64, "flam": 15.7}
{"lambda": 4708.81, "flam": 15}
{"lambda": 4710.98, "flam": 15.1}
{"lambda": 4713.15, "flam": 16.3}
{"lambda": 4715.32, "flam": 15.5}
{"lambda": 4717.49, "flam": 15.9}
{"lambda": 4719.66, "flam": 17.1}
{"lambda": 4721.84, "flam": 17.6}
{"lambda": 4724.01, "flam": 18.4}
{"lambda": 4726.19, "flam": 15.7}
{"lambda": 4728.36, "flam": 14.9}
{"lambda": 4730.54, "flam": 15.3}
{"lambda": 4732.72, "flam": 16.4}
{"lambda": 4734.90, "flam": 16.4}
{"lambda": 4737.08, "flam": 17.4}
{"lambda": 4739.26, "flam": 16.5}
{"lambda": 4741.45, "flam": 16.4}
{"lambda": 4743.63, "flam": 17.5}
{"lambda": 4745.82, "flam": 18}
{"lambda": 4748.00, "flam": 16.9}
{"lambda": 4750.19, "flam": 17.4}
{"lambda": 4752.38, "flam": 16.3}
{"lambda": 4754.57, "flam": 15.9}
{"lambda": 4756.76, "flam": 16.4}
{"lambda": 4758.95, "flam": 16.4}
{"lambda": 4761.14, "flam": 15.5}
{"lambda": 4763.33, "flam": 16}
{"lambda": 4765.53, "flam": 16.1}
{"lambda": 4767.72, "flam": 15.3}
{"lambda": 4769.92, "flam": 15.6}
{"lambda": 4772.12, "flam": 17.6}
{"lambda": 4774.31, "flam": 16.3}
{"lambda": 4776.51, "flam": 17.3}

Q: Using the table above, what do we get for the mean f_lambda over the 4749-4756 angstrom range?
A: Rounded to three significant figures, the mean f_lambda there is 16.5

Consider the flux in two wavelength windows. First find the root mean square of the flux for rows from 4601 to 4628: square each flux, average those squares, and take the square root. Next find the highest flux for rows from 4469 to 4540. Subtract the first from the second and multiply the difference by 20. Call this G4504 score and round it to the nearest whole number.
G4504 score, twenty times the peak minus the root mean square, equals 23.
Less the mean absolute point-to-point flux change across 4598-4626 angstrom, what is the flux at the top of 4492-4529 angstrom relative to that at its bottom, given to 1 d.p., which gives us -2.5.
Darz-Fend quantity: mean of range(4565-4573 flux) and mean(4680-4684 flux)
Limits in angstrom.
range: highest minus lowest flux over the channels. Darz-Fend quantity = 7.8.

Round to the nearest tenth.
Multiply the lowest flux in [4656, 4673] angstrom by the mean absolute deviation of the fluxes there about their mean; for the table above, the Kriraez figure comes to 19.7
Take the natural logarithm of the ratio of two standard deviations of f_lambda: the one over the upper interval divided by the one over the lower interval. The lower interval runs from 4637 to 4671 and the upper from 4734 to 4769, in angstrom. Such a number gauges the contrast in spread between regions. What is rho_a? -0.5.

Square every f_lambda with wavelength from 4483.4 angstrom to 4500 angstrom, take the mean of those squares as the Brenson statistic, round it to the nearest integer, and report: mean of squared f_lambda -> 252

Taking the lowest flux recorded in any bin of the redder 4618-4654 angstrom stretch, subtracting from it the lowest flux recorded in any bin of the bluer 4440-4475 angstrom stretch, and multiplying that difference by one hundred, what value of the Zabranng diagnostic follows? 220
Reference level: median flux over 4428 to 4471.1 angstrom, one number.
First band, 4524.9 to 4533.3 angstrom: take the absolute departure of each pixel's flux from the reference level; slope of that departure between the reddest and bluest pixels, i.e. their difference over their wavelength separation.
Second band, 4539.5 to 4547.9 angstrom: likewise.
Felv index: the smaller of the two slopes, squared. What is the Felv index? 0.021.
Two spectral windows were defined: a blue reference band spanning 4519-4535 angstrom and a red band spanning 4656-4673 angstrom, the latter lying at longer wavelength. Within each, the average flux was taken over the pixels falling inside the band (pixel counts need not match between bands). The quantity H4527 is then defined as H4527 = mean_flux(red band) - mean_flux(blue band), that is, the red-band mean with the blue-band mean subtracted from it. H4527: 1.1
